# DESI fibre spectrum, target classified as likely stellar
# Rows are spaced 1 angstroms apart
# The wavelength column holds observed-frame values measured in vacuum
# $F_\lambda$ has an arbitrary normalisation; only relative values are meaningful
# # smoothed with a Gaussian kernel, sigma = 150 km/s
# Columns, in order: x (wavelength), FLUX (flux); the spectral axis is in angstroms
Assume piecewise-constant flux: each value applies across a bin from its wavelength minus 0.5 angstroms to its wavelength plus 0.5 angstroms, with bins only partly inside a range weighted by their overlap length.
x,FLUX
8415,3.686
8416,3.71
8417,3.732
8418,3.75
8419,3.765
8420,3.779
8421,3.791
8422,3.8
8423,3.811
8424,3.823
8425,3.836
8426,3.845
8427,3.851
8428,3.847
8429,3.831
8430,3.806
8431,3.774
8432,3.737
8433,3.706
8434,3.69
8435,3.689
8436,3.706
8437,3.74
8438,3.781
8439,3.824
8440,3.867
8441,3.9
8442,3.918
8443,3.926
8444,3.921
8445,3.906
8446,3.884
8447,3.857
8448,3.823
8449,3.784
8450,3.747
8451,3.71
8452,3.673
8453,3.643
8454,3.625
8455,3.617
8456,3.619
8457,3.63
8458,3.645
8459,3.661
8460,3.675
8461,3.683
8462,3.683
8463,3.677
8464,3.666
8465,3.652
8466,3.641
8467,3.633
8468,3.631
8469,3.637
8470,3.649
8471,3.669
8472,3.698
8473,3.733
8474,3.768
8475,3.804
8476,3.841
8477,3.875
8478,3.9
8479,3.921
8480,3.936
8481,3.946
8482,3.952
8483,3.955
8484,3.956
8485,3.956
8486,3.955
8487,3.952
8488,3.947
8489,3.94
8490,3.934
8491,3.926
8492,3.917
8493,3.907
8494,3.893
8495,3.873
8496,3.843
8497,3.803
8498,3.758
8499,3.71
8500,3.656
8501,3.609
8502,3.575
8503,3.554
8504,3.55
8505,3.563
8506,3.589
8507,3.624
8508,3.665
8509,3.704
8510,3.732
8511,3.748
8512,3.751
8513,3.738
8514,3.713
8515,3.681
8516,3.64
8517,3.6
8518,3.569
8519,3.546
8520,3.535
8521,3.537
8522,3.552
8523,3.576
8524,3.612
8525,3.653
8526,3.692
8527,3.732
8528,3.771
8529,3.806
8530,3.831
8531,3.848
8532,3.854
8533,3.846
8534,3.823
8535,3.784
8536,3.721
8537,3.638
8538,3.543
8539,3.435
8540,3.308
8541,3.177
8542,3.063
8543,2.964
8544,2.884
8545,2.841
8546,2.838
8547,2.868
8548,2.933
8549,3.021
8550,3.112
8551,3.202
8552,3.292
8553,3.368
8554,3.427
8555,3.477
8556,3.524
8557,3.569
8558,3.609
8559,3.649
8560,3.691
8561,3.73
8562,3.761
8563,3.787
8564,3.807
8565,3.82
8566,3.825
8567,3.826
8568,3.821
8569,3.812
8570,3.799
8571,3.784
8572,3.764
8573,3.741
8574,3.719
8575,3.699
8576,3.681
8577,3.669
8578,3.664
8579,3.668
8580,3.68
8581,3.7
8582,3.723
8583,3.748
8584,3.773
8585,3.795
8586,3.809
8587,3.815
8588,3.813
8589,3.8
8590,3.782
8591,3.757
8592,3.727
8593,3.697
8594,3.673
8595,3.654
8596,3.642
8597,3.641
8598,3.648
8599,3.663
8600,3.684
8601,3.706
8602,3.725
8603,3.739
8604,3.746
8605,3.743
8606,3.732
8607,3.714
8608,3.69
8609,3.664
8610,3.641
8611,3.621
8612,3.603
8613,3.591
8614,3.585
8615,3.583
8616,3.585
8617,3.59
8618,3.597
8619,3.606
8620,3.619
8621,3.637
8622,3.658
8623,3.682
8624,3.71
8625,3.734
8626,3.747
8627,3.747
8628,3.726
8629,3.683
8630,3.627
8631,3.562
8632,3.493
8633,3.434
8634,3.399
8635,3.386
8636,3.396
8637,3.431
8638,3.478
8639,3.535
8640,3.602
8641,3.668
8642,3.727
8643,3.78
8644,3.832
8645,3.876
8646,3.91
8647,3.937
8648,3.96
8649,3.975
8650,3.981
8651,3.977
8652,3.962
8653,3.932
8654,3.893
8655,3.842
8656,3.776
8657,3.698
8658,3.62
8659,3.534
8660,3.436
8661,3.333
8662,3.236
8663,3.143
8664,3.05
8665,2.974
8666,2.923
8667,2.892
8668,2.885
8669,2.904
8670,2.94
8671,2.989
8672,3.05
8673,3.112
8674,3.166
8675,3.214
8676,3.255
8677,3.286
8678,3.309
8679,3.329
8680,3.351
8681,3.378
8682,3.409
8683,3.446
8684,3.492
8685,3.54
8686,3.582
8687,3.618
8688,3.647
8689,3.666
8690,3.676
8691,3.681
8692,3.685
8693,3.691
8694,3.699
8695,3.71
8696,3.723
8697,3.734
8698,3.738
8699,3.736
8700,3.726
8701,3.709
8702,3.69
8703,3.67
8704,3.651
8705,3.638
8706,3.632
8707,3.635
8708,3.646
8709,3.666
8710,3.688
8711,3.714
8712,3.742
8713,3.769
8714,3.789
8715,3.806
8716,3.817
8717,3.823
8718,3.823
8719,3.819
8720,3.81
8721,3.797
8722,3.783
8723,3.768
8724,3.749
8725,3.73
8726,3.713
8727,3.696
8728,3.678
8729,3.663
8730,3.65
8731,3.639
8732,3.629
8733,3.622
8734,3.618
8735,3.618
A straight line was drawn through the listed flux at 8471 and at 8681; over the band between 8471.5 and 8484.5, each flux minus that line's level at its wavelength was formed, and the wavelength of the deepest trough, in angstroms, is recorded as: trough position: 8472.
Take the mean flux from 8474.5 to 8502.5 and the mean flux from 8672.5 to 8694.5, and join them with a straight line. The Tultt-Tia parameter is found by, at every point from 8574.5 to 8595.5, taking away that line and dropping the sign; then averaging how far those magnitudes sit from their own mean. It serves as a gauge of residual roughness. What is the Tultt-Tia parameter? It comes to 0.050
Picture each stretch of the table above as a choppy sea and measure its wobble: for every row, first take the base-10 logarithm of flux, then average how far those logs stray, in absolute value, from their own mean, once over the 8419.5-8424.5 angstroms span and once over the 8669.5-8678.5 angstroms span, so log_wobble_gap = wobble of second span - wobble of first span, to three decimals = 0.014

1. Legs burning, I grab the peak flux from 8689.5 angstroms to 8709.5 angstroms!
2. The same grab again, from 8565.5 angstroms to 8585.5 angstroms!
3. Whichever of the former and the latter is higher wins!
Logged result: 3.83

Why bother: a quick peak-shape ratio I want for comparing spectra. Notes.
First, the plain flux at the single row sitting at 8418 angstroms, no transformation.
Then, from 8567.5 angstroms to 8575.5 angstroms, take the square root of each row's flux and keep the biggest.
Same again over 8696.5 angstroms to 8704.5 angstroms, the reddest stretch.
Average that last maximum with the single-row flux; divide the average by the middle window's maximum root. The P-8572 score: 1.45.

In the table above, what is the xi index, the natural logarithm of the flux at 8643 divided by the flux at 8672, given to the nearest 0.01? 0.21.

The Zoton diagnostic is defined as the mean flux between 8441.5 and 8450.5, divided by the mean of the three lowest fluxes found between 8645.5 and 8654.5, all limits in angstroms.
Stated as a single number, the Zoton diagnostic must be 0.99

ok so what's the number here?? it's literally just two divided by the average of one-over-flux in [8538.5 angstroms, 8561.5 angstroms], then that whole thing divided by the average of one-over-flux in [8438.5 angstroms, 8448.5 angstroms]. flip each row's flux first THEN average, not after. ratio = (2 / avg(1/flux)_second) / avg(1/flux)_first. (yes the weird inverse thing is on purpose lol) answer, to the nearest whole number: 25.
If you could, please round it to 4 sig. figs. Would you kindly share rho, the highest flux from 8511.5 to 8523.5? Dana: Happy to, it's 3.751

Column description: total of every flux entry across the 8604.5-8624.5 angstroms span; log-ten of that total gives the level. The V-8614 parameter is 1.86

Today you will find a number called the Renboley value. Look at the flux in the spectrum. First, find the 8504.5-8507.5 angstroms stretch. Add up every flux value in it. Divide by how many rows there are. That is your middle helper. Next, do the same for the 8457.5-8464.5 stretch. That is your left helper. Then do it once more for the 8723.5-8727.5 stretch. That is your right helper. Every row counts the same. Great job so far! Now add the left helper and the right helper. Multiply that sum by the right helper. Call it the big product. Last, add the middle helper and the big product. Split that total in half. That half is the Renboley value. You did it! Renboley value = 15.6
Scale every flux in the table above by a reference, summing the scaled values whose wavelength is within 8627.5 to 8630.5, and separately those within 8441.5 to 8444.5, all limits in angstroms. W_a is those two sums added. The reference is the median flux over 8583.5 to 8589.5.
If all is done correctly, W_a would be 5.99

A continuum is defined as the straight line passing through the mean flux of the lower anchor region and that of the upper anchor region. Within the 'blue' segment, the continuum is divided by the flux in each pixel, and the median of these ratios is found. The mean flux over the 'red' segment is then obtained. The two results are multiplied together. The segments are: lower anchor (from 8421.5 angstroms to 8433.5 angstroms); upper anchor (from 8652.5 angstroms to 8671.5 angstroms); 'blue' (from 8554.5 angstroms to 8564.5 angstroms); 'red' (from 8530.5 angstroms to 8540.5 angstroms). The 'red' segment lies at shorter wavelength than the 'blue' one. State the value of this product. 3.54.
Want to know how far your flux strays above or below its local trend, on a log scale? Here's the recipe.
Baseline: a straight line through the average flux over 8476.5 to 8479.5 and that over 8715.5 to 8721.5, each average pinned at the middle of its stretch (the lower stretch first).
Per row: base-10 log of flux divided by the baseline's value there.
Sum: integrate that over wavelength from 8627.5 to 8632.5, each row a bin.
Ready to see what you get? -0.13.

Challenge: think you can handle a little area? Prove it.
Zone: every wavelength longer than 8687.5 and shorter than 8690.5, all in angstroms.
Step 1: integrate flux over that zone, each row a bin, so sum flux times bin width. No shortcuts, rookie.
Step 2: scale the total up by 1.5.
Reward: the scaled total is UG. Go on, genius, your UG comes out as 16.5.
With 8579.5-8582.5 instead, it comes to 16.7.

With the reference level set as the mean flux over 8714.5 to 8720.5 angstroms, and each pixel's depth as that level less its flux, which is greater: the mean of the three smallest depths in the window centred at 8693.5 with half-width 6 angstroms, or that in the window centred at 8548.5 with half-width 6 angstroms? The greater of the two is 0.454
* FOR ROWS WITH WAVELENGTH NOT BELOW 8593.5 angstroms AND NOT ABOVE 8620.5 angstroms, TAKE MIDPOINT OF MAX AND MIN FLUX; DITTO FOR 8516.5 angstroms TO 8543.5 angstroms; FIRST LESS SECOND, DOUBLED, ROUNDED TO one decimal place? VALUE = 0.5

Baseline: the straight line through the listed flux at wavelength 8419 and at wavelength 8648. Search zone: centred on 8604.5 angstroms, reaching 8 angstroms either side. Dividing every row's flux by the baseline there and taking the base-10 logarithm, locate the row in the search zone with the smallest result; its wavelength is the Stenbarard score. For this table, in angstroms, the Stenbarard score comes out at 8612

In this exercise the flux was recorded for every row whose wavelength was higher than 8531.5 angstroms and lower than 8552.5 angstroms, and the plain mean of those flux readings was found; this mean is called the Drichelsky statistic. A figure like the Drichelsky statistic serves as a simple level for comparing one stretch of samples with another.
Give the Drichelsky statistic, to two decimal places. 3.29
